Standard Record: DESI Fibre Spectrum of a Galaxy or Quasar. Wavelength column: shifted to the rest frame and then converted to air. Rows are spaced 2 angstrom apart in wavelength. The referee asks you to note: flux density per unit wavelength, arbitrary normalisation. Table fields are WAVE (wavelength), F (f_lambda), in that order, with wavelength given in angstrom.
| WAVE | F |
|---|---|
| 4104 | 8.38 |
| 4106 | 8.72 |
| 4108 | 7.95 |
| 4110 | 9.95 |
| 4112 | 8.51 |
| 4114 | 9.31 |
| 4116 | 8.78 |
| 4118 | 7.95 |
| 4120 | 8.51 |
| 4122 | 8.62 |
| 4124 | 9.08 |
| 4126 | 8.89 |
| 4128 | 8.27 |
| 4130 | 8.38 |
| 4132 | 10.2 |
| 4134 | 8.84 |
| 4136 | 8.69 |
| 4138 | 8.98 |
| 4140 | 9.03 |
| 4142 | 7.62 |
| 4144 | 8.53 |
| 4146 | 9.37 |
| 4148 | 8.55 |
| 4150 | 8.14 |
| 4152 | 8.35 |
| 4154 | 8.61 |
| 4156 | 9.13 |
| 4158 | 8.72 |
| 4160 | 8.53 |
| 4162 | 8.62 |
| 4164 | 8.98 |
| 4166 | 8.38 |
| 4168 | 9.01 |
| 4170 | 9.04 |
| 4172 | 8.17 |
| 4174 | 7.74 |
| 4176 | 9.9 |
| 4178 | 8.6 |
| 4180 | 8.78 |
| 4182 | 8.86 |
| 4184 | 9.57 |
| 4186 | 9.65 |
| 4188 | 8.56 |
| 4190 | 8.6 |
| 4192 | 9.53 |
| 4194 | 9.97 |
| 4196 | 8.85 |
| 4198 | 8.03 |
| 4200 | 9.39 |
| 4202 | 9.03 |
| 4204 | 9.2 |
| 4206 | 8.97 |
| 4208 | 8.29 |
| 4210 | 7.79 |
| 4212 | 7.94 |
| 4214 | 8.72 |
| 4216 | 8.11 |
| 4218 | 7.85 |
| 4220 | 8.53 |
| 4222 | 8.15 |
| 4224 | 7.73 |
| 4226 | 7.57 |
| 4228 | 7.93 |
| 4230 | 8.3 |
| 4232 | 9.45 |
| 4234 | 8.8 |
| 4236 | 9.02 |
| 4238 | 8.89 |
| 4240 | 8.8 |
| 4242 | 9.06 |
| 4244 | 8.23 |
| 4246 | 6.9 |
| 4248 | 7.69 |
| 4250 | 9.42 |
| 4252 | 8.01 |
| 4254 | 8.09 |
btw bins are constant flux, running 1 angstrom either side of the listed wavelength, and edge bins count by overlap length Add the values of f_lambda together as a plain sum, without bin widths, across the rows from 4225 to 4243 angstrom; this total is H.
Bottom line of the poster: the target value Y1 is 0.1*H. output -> 7.8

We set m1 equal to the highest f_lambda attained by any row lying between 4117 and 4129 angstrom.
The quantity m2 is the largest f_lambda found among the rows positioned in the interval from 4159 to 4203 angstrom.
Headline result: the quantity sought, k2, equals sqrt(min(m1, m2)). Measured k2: 3.013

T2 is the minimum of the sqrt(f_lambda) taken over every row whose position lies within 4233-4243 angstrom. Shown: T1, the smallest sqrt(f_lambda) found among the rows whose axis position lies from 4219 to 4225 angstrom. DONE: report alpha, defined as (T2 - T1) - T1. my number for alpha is -2.59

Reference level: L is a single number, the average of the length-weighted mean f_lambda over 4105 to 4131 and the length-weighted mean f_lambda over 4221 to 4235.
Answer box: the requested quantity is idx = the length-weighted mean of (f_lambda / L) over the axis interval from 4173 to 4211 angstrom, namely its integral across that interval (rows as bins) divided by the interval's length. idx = 1.05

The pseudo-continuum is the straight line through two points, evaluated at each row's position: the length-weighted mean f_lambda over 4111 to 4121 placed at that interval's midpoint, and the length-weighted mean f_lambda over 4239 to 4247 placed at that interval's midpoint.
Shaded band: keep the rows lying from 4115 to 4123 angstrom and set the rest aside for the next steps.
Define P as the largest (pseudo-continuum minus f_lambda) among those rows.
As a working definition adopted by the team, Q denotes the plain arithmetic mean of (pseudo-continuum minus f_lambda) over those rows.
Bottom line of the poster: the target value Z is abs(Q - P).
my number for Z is 0.5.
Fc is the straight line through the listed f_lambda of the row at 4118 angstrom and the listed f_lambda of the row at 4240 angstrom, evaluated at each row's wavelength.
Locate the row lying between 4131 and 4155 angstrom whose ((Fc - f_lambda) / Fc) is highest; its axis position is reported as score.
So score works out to 4142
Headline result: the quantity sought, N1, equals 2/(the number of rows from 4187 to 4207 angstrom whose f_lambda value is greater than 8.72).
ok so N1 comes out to 0.29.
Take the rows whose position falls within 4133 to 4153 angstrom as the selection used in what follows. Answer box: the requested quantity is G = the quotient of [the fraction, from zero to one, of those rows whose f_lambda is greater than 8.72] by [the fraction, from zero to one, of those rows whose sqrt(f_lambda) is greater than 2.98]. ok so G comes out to 1.33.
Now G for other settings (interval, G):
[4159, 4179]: 1.00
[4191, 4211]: 1.17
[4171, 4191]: 1.67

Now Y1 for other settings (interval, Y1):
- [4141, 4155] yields 5.9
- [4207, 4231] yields 9.7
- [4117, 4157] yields 17.4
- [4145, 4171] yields 11.3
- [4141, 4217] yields 33.2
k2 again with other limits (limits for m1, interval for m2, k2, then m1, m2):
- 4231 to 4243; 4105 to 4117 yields 3.074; 9.45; 9.95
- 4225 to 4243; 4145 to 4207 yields 3.074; 9.45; 9.97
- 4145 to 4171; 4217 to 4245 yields 3.061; 9.37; 9.45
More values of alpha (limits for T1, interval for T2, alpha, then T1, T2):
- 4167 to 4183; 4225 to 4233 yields -2.81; 2.78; 2.75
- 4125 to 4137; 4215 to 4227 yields -3.00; 2.88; 2.75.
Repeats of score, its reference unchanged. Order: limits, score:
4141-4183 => 4174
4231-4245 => 4244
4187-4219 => 4210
